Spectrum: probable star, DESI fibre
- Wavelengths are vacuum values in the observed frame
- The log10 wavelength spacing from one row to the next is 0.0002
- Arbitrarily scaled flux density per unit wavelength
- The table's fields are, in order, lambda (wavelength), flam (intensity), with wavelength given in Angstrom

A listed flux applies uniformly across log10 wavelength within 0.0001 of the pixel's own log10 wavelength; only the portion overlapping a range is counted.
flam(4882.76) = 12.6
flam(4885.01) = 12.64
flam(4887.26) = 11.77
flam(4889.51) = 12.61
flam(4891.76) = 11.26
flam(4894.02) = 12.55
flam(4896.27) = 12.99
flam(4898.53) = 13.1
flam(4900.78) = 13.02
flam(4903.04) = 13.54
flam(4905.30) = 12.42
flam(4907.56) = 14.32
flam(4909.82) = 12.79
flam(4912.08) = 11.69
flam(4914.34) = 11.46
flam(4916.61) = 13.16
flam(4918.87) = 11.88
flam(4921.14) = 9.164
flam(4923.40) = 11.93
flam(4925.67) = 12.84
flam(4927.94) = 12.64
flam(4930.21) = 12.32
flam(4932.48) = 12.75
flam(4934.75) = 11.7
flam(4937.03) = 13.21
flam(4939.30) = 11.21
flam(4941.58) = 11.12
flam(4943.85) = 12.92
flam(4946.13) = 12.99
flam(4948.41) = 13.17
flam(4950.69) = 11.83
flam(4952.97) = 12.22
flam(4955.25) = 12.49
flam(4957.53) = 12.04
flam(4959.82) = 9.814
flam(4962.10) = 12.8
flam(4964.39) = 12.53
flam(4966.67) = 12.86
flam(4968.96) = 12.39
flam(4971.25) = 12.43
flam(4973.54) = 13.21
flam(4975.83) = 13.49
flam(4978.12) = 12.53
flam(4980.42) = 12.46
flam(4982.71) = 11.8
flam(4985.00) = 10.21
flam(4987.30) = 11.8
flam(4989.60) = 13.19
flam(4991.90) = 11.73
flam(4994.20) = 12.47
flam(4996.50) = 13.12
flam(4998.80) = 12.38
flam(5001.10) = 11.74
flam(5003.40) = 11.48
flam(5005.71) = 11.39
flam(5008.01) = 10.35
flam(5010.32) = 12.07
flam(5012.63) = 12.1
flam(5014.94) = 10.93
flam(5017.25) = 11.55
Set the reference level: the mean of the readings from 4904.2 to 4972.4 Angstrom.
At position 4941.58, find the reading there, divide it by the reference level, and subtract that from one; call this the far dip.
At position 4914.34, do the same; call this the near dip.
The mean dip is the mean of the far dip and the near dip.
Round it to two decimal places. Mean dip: 0.08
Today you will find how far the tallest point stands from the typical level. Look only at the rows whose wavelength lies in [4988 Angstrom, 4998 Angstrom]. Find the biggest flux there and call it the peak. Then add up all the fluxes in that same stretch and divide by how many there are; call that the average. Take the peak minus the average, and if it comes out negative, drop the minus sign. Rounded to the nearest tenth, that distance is 0.6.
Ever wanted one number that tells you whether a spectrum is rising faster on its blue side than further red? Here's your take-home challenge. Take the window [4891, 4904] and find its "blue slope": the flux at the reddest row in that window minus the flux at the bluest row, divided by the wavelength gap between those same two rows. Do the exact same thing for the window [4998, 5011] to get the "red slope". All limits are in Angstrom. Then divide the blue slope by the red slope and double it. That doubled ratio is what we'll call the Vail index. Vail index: -15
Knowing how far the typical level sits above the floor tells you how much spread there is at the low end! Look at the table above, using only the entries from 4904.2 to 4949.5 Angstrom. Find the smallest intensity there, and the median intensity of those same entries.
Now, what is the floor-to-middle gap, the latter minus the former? 3.4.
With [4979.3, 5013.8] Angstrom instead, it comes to 1.6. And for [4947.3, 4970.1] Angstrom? 2.6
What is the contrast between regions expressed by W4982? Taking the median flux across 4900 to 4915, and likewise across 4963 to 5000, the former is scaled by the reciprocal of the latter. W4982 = 1.03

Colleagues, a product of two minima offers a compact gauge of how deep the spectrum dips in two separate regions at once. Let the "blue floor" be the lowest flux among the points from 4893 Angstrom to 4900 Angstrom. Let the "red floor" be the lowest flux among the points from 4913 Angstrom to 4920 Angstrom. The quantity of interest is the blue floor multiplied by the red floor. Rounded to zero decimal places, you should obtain 144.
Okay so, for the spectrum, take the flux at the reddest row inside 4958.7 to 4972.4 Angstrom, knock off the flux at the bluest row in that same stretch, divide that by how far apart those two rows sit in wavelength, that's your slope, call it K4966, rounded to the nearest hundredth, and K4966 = 0.23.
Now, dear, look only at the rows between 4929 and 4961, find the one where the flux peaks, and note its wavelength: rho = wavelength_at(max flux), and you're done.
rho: 4937.03 Angstrom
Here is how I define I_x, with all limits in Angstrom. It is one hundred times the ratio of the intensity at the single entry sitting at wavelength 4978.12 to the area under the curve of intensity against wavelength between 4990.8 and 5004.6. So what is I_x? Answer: 7.47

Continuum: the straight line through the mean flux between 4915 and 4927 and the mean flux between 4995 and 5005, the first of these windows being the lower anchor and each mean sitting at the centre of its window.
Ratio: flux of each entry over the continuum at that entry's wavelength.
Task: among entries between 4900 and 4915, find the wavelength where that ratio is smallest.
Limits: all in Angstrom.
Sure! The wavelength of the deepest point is 4914.34 Angstrom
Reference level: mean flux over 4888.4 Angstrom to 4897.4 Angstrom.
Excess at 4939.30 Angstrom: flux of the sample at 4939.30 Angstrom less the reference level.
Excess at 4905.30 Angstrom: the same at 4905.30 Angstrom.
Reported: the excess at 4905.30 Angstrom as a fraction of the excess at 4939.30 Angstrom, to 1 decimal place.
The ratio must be -0.1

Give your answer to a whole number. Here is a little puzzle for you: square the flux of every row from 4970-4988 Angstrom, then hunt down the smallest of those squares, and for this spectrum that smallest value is 104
